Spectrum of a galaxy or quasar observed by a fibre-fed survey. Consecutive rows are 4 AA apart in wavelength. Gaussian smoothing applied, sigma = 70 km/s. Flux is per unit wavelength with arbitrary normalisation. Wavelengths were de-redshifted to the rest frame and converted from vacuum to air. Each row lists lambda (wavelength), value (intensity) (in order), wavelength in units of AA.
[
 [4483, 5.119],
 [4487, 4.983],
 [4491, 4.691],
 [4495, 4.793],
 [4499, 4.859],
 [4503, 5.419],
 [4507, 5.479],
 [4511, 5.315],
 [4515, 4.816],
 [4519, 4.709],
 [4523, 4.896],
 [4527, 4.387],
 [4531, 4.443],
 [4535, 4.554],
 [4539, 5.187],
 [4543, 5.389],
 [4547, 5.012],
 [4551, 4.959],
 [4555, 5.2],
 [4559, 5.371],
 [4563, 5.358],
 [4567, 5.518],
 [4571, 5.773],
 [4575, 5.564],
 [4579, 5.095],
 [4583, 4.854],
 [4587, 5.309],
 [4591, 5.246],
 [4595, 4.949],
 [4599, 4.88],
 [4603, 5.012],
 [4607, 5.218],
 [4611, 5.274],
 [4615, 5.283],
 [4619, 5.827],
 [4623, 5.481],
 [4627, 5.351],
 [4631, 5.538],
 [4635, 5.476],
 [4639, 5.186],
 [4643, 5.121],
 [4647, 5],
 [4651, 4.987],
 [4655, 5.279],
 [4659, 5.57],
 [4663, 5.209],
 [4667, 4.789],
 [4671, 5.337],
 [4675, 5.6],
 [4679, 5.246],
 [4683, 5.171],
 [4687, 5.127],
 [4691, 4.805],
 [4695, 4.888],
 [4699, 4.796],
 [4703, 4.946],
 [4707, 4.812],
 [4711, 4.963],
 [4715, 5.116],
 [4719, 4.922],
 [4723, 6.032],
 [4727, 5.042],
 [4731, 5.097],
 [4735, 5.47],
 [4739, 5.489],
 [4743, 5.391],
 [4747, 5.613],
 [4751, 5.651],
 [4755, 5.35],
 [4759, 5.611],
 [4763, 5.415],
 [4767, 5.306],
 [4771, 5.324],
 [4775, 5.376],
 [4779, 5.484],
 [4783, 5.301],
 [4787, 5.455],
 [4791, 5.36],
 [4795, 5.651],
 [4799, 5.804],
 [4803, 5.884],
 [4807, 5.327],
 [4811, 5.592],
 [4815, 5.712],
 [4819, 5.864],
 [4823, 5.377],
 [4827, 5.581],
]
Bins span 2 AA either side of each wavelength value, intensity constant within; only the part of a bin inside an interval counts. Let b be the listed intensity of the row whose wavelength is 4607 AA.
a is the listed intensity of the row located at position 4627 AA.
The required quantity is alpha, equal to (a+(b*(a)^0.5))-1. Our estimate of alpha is 16.4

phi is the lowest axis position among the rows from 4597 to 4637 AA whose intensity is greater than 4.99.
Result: 4603 AA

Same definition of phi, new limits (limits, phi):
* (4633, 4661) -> 4635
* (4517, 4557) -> 4539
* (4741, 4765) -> 4743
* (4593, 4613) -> 4603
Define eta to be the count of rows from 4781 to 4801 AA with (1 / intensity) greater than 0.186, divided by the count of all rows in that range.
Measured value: 0.40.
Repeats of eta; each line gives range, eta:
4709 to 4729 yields 0.80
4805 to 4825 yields 0.20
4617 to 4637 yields 0.20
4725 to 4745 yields 0.40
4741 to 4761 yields 0.20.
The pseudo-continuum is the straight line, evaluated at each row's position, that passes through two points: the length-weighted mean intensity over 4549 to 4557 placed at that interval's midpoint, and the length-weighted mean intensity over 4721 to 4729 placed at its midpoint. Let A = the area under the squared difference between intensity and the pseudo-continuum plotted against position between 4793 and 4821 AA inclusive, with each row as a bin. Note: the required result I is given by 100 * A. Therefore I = 101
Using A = 1.0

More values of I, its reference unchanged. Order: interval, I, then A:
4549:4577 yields 370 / 3.7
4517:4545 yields 470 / 4.7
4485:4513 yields 278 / 2.8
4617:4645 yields 211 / 2.1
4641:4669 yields 280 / 2.8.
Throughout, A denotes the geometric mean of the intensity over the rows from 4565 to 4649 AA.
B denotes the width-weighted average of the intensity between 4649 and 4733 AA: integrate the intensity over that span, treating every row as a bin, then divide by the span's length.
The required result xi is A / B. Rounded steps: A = 5.28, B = 5.13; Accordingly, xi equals 1.03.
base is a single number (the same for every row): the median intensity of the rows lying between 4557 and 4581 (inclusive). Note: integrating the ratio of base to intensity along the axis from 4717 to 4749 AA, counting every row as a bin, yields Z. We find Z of 32.5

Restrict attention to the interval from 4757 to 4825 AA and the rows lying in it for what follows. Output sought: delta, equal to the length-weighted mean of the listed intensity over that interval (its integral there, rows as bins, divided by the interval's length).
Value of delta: 5.52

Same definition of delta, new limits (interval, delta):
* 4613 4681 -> 5.31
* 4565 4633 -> 5.30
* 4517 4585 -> 5.07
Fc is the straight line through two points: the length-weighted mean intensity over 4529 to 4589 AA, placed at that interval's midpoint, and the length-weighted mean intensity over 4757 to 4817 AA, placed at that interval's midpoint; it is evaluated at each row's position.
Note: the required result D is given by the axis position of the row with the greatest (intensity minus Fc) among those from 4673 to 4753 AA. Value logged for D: 4723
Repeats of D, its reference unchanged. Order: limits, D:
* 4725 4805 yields 4803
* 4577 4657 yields 4619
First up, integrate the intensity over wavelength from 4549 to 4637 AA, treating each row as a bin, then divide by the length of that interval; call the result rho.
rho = 5.3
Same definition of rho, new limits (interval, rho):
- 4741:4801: 5.5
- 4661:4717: 5.1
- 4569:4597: 5.3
